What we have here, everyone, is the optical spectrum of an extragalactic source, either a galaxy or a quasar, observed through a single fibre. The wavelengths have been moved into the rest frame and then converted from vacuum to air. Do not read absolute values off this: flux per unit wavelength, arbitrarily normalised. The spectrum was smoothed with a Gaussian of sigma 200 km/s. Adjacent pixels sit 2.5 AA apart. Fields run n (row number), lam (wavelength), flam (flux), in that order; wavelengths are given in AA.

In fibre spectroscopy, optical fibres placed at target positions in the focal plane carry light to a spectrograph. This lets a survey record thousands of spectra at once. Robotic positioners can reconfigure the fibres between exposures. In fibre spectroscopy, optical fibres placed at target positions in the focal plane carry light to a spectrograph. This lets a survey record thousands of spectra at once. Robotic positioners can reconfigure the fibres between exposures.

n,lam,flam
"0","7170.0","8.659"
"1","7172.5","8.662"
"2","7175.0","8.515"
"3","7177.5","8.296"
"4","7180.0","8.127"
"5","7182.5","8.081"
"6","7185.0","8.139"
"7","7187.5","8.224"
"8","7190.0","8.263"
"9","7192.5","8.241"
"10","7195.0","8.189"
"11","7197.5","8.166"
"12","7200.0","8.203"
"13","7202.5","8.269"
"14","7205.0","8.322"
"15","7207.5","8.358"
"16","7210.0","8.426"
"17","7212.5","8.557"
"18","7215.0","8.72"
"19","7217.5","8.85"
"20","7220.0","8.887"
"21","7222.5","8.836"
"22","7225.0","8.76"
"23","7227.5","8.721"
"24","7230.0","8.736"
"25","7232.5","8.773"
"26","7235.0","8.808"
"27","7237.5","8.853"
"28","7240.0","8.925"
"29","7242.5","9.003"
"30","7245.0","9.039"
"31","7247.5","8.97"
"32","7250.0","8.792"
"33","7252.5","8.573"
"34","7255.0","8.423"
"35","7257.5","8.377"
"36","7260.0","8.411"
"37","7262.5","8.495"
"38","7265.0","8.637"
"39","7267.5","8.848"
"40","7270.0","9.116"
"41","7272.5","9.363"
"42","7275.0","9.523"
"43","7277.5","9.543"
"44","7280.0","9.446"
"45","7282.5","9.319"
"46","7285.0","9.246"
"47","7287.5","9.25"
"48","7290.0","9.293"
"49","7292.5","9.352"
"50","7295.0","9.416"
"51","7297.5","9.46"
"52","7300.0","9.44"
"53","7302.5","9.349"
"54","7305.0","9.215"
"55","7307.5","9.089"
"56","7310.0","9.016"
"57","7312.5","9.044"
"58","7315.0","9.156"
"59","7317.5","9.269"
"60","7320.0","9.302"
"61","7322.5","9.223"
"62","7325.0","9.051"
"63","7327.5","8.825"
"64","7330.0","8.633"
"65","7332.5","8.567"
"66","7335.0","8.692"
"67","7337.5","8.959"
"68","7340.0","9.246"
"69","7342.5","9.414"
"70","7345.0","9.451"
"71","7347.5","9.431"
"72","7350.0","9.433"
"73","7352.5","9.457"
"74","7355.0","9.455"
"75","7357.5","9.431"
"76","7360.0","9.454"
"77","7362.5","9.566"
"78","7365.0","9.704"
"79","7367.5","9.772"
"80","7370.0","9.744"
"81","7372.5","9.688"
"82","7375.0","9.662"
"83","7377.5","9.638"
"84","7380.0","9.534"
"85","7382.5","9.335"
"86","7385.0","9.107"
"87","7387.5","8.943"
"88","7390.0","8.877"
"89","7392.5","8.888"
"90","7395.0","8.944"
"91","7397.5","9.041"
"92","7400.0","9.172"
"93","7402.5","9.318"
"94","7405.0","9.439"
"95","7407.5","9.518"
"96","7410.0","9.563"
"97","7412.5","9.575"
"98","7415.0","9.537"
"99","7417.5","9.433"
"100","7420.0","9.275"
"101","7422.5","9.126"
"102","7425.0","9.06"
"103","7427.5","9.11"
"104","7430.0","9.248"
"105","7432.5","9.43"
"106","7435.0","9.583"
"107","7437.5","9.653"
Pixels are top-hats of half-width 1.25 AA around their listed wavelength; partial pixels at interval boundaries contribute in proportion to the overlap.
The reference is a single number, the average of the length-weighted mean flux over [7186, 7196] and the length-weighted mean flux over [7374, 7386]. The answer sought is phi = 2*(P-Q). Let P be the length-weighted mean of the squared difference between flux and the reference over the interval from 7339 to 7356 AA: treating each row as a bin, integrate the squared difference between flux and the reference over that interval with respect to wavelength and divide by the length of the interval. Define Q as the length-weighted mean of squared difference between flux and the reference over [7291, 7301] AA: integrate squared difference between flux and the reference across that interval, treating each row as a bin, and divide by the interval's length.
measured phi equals 0.0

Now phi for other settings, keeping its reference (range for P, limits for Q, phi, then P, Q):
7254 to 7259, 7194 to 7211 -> -0.3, 0.20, 0.33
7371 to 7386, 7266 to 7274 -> 0.7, 0.48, 0.12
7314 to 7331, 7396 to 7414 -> -0.4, 0.10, 0.32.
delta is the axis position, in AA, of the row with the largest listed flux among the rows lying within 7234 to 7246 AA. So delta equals 7245.0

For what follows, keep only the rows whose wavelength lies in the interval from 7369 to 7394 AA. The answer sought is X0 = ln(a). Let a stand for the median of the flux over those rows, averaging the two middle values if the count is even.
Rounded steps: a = 9.43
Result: 2.24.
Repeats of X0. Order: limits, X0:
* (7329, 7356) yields 2.24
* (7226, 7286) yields 2.18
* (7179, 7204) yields 2.10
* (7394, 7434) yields 2.23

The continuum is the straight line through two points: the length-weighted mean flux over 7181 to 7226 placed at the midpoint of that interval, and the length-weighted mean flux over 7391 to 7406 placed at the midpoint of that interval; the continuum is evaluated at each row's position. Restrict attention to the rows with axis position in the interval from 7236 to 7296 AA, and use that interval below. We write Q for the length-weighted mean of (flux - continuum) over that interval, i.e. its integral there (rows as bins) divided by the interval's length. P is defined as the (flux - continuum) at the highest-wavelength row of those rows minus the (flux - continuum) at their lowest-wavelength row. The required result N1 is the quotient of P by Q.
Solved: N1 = 1.0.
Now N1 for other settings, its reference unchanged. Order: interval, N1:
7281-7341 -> -0.8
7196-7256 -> 0.3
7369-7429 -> -4.6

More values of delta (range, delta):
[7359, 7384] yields 7367.5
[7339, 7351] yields 7345.0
